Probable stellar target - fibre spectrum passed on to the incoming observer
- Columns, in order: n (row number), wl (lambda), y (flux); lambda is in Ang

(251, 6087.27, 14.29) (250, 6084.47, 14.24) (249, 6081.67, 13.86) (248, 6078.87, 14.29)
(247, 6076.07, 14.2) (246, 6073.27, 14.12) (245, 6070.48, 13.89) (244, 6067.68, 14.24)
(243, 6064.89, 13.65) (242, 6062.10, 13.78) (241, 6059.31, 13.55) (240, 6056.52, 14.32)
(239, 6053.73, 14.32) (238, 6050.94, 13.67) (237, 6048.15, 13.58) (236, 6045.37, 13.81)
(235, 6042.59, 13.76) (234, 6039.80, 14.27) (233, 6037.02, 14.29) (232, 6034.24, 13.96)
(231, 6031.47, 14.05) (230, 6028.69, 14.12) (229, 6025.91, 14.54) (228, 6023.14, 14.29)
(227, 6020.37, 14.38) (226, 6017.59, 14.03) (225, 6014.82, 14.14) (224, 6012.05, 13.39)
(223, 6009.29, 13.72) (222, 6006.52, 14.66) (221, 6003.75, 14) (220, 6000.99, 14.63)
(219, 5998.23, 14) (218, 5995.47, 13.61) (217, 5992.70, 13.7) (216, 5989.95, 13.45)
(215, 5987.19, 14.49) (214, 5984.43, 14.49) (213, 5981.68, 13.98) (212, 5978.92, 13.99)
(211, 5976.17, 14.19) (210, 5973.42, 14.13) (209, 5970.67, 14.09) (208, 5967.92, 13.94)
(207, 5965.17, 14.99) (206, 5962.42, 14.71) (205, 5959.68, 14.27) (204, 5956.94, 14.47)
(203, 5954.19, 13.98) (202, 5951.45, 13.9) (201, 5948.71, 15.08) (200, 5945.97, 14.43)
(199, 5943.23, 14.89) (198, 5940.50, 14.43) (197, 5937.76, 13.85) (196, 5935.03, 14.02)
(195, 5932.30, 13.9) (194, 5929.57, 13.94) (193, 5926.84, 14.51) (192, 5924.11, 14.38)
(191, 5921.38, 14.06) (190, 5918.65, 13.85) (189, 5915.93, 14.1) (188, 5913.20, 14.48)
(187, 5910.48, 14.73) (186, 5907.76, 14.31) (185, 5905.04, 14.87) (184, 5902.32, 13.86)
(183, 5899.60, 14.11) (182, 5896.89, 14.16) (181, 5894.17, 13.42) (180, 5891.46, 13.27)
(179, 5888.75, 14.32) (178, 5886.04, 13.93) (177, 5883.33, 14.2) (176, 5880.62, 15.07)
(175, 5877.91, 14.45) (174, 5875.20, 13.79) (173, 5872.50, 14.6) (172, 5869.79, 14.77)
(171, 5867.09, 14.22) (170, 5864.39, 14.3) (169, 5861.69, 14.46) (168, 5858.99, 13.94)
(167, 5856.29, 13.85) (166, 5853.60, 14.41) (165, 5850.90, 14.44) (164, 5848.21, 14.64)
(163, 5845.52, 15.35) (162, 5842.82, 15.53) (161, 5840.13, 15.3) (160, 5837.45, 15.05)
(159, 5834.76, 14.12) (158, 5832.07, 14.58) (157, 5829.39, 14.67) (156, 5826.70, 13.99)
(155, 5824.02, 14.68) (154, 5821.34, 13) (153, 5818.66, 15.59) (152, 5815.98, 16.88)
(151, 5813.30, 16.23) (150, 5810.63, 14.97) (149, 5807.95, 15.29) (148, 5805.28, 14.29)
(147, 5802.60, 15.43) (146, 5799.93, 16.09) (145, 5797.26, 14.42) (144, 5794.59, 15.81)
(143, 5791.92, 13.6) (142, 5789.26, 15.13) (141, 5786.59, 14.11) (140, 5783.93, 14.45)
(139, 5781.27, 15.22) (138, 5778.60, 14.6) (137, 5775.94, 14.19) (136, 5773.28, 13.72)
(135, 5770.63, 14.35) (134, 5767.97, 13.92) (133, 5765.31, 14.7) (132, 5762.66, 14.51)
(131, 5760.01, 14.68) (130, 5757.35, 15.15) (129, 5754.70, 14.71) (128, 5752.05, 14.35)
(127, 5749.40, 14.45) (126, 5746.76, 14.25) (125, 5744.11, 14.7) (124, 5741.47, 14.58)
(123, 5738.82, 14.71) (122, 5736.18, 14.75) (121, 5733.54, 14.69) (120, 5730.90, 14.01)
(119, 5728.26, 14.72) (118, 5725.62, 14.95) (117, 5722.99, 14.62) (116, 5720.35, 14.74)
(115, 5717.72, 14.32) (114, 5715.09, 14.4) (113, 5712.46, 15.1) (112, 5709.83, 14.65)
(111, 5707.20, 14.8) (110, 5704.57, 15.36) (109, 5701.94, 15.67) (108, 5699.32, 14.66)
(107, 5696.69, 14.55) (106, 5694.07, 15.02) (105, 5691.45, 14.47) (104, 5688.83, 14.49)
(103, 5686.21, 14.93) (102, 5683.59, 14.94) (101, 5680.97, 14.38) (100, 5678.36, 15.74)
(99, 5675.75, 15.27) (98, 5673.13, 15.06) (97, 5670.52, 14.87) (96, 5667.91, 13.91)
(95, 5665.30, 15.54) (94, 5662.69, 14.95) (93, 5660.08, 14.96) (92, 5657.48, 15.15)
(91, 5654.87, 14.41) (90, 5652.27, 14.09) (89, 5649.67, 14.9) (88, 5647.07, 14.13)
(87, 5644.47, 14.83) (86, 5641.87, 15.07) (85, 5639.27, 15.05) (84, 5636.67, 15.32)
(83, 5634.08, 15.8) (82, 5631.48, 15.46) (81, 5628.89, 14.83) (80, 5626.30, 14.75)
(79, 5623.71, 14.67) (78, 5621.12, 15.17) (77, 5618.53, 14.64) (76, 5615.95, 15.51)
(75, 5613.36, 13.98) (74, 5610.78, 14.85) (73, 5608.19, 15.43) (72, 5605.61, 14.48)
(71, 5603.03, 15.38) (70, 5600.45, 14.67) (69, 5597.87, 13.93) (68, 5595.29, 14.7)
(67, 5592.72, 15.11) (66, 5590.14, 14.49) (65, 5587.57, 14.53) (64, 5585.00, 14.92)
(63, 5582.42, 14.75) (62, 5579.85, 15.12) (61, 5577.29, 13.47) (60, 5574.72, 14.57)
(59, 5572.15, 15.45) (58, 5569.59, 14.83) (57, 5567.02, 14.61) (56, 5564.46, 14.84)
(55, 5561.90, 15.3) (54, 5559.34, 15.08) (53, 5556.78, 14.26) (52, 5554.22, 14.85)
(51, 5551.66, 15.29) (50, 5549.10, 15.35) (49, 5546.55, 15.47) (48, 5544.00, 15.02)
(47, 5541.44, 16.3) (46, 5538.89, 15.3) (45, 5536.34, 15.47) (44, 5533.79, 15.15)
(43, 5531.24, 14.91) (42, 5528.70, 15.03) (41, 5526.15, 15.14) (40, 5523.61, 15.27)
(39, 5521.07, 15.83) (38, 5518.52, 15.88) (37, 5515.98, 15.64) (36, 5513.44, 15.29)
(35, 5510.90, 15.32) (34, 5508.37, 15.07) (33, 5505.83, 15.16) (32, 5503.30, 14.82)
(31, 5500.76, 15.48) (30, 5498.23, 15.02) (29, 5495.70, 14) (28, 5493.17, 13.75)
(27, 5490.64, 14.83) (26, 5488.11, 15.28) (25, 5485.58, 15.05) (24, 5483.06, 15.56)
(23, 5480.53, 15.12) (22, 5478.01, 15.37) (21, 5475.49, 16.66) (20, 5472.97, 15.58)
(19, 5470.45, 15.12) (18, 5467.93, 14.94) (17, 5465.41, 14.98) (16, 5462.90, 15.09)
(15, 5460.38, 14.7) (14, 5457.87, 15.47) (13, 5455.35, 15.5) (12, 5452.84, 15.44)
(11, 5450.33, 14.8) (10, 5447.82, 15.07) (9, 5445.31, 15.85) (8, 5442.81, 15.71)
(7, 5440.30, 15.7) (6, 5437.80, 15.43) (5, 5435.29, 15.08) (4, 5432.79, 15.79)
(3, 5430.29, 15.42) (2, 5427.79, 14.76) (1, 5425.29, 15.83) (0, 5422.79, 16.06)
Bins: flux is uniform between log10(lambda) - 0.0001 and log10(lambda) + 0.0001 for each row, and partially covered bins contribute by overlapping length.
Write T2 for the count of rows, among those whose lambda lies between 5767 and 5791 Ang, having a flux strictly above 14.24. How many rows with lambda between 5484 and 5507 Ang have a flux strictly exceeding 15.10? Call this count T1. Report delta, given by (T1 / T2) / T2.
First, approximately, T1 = 3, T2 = 5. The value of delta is 0.12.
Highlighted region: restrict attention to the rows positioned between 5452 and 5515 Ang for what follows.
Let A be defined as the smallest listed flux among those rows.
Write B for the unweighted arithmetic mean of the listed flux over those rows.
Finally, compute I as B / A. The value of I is 1.10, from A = 13.75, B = 15.1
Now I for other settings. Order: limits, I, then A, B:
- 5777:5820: 1.11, 13.6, 15.1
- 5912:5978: 1.03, 13.85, 14.3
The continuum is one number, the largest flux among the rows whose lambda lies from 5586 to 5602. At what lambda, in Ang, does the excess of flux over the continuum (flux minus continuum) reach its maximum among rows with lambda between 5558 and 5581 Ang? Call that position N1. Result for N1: 5572.15 Ang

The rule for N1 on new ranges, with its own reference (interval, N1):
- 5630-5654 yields 5634.08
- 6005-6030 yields 6006.52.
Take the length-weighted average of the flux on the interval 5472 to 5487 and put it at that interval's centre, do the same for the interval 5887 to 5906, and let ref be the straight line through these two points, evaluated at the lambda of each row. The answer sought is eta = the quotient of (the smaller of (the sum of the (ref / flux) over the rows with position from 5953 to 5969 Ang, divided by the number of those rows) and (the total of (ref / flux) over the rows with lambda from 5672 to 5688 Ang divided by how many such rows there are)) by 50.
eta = 0.0191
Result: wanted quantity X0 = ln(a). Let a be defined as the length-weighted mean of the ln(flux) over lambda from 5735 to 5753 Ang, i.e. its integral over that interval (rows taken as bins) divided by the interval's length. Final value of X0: 0.9848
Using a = 2.677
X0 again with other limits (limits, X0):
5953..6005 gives 0.9747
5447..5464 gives 0.9996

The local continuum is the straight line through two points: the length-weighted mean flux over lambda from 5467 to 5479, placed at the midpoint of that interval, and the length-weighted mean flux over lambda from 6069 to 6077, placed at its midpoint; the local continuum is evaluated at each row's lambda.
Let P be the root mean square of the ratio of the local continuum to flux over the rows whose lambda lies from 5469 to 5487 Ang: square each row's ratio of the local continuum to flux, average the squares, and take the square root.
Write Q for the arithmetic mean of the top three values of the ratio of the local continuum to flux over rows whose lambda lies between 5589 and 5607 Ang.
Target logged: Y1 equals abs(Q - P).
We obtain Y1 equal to 0.06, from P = 1.005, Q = 1.07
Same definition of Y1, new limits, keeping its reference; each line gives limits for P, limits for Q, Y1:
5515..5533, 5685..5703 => 0.03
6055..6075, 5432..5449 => 0.02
